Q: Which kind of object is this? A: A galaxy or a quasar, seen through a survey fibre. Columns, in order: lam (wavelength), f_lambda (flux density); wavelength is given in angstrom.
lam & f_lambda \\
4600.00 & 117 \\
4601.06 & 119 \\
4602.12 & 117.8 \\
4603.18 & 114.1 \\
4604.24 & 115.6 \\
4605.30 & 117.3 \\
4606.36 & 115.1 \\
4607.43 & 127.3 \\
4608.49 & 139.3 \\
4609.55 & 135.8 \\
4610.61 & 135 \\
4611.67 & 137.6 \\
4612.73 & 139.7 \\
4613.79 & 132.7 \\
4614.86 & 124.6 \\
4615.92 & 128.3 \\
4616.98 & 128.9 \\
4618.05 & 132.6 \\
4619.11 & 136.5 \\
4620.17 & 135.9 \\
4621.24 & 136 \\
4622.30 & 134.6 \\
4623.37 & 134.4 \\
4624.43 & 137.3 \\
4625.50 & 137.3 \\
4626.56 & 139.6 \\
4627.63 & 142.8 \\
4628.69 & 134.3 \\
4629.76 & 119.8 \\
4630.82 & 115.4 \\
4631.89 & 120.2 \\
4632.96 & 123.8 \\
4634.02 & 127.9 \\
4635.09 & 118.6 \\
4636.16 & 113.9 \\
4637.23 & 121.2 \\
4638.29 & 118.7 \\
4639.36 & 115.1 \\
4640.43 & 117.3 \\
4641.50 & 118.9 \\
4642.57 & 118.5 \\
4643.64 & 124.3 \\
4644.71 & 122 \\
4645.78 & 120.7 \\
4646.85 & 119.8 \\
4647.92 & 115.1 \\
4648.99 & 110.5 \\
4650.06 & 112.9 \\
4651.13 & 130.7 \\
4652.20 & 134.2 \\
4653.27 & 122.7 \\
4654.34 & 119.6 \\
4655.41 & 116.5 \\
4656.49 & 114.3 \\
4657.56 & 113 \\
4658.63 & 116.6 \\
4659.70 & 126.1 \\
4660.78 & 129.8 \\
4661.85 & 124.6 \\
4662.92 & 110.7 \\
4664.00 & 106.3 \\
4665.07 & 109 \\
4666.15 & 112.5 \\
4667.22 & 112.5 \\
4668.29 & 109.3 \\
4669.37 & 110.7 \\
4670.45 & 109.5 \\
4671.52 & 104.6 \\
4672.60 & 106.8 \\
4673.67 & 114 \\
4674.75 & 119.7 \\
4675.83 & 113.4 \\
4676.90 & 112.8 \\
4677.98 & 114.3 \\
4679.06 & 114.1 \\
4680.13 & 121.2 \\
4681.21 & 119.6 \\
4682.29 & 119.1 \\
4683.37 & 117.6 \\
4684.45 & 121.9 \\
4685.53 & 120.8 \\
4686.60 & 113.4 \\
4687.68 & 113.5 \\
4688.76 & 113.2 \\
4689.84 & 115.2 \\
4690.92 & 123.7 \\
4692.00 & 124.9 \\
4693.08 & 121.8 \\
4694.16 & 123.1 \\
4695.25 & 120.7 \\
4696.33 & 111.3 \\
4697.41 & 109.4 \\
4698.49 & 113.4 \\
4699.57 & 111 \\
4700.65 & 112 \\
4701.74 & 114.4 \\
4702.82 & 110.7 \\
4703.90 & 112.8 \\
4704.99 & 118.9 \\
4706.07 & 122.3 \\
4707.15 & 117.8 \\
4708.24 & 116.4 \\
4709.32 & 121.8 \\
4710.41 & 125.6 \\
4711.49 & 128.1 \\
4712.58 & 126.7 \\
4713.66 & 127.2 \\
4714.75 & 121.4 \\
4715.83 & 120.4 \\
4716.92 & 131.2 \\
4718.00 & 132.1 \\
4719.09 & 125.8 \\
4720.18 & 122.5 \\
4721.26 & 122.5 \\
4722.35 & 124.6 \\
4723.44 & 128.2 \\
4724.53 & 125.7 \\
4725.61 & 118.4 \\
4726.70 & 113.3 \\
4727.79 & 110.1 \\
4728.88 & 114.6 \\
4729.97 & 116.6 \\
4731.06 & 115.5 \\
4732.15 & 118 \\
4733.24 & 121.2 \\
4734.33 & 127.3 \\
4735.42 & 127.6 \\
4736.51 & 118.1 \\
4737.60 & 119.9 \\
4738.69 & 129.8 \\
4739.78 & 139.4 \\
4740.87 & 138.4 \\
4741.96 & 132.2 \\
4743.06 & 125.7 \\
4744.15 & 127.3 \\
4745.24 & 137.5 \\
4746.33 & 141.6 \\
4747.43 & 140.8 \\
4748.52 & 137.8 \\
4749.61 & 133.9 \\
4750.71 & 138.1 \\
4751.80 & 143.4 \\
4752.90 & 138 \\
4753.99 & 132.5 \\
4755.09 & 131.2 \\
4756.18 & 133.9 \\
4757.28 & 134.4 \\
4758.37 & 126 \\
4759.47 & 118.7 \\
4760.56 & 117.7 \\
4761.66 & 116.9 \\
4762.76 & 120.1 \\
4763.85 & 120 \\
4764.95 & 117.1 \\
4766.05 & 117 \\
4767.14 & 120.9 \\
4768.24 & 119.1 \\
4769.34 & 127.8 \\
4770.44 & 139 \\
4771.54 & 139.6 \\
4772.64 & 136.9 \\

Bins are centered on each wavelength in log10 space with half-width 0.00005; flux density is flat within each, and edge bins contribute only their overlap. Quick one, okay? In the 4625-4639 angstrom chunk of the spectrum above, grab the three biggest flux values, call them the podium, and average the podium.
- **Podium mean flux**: 140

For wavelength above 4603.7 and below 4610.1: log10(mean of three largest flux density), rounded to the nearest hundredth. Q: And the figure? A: 2.13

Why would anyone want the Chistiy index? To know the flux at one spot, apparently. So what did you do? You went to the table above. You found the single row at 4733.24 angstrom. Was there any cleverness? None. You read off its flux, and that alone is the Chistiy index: 121.2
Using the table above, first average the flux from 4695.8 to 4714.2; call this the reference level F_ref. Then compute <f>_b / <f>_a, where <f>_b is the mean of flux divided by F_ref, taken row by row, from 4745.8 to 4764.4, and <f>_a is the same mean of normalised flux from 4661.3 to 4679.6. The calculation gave 1.17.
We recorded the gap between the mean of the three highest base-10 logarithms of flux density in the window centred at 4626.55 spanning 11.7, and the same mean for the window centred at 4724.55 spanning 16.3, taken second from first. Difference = 0.030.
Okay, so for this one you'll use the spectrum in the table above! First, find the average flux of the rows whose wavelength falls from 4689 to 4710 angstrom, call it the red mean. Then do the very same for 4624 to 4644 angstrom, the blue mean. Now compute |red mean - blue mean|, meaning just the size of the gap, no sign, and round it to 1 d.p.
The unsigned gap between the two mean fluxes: 7.5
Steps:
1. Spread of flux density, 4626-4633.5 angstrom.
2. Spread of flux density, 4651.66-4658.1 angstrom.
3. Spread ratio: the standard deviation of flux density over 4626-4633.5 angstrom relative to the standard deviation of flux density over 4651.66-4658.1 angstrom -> 1.4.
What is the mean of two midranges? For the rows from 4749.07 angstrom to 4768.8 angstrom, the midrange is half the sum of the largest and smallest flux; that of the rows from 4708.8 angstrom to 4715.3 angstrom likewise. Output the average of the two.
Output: 127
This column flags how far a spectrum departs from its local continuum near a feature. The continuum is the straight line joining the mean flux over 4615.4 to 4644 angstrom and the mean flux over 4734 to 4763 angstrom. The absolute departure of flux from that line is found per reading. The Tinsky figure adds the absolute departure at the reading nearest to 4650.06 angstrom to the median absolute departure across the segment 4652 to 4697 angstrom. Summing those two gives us 28.5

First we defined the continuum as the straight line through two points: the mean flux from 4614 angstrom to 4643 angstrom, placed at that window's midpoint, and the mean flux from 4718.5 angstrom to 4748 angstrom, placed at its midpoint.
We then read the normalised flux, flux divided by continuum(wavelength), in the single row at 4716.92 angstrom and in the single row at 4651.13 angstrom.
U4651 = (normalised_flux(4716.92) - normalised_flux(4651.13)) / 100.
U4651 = 0.0001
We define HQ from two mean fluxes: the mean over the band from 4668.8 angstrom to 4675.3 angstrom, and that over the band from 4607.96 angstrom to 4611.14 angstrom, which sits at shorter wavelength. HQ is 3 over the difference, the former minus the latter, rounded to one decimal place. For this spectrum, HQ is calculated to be -0.1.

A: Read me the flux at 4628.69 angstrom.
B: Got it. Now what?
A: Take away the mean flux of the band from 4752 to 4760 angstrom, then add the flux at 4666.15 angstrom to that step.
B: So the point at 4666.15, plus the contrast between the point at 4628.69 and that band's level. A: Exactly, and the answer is 116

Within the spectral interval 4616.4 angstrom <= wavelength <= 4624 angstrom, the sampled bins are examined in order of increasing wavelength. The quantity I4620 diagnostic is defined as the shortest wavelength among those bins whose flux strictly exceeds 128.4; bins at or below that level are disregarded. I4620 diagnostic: 4616.98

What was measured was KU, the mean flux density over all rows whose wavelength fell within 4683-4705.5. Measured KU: 116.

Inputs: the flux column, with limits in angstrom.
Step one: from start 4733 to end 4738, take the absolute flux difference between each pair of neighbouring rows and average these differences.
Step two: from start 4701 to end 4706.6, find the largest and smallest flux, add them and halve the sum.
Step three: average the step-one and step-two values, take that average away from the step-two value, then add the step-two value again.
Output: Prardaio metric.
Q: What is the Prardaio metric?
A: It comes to 173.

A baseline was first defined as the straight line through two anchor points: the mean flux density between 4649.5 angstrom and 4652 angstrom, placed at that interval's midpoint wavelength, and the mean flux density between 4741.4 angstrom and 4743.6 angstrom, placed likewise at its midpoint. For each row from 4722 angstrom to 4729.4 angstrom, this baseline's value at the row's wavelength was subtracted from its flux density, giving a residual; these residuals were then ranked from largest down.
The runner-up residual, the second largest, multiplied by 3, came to -6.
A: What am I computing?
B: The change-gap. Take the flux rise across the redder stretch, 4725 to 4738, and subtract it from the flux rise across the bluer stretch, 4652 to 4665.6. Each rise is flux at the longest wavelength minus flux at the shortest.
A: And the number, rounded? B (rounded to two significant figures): -27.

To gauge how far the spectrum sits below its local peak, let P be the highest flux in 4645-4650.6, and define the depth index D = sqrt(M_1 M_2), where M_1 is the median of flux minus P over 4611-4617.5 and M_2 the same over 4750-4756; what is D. 13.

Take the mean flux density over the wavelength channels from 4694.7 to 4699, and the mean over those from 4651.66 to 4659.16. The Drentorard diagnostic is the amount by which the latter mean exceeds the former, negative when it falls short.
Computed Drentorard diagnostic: 6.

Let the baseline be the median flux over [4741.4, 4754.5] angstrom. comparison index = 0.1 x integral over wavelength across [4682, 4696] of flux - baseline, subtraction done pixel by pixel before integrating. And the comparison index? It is -26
